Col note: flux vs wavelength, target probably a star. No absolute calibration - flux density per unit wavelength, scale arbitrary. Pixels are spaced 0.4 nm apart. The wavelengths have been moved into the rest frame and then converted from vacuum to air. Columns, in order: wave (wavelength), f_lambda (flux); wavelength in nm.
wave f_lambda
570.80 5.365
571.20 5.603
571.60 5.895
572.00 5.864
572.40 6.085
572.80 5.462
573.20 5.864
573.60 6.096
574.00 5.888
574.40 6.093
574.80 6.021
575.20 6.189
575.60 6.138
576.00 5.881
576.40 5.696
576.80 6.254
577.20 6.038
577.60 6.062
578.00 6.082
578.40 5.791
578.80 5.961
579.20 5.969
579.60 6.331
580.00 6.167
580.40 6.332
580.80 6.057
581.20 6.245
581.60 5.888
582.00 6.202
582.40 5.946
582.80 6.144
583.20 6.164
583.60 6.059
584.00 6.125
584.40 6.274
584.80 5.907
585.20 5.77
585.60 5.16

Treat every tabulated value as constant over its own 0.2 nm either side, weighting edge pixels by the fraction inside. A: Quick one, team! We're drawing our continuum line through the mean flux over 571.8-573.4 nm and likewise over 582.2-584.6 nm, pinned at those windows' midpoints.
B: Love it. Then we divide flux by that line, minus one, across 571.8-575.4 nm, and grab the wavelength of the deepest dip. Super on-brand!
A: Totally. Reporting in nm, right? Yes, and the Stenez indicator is 572.80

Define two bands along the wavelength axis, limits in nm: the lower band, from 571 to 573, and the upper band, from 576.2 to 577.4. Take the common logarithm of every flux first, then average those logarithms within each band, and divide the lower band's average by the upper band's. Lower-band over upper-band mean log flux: 0.98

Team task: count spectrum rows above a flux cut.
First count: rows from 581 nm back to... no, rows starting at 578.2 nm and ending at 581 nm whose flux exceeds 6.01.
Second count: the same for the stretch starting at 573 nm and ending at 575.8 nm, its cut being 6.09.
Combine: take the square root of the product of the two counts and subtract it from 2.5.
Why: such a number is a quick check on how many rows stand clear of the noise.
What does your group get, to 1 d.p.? -1.5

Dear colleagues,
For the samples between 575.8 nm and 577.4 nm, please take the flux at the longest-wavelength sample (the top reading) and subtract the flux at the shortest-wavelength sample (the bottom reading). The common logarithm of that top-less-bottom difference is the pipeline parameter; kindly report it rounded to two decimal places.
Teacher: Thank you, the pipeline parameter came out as -0.80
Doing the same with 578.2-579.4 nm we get -0.75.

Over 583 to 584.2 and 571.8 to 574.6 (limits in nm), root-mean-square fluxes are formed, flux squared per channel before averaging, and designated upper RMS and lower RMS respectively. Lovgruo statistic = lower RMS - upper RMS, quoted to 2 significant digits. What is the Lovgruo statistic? -0.21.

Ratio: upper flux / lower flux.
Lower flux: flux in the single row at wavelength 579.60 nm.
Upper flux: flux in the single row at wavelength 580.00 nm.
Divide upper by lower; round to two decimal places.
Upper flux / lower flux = 0.97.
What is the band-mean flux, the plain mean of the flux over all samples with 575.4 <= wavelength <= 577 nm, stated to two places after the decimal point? 5.99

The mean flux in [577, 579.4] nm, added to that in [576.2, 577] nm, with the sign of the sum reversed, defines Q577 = -12.0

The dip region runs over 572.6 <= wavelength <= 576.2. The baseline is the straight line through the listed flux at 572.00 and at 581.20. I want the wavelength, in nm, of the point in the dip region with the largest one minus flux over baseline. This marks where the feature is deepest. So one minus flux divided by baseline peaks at 572.80 nm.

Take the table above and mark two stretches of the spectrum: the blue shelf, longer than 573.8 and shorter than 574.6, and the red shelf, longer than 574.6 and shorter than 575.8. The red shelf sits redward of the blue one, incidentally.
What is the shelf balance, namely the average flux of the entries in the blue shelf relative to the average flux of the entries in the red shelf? 0.979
